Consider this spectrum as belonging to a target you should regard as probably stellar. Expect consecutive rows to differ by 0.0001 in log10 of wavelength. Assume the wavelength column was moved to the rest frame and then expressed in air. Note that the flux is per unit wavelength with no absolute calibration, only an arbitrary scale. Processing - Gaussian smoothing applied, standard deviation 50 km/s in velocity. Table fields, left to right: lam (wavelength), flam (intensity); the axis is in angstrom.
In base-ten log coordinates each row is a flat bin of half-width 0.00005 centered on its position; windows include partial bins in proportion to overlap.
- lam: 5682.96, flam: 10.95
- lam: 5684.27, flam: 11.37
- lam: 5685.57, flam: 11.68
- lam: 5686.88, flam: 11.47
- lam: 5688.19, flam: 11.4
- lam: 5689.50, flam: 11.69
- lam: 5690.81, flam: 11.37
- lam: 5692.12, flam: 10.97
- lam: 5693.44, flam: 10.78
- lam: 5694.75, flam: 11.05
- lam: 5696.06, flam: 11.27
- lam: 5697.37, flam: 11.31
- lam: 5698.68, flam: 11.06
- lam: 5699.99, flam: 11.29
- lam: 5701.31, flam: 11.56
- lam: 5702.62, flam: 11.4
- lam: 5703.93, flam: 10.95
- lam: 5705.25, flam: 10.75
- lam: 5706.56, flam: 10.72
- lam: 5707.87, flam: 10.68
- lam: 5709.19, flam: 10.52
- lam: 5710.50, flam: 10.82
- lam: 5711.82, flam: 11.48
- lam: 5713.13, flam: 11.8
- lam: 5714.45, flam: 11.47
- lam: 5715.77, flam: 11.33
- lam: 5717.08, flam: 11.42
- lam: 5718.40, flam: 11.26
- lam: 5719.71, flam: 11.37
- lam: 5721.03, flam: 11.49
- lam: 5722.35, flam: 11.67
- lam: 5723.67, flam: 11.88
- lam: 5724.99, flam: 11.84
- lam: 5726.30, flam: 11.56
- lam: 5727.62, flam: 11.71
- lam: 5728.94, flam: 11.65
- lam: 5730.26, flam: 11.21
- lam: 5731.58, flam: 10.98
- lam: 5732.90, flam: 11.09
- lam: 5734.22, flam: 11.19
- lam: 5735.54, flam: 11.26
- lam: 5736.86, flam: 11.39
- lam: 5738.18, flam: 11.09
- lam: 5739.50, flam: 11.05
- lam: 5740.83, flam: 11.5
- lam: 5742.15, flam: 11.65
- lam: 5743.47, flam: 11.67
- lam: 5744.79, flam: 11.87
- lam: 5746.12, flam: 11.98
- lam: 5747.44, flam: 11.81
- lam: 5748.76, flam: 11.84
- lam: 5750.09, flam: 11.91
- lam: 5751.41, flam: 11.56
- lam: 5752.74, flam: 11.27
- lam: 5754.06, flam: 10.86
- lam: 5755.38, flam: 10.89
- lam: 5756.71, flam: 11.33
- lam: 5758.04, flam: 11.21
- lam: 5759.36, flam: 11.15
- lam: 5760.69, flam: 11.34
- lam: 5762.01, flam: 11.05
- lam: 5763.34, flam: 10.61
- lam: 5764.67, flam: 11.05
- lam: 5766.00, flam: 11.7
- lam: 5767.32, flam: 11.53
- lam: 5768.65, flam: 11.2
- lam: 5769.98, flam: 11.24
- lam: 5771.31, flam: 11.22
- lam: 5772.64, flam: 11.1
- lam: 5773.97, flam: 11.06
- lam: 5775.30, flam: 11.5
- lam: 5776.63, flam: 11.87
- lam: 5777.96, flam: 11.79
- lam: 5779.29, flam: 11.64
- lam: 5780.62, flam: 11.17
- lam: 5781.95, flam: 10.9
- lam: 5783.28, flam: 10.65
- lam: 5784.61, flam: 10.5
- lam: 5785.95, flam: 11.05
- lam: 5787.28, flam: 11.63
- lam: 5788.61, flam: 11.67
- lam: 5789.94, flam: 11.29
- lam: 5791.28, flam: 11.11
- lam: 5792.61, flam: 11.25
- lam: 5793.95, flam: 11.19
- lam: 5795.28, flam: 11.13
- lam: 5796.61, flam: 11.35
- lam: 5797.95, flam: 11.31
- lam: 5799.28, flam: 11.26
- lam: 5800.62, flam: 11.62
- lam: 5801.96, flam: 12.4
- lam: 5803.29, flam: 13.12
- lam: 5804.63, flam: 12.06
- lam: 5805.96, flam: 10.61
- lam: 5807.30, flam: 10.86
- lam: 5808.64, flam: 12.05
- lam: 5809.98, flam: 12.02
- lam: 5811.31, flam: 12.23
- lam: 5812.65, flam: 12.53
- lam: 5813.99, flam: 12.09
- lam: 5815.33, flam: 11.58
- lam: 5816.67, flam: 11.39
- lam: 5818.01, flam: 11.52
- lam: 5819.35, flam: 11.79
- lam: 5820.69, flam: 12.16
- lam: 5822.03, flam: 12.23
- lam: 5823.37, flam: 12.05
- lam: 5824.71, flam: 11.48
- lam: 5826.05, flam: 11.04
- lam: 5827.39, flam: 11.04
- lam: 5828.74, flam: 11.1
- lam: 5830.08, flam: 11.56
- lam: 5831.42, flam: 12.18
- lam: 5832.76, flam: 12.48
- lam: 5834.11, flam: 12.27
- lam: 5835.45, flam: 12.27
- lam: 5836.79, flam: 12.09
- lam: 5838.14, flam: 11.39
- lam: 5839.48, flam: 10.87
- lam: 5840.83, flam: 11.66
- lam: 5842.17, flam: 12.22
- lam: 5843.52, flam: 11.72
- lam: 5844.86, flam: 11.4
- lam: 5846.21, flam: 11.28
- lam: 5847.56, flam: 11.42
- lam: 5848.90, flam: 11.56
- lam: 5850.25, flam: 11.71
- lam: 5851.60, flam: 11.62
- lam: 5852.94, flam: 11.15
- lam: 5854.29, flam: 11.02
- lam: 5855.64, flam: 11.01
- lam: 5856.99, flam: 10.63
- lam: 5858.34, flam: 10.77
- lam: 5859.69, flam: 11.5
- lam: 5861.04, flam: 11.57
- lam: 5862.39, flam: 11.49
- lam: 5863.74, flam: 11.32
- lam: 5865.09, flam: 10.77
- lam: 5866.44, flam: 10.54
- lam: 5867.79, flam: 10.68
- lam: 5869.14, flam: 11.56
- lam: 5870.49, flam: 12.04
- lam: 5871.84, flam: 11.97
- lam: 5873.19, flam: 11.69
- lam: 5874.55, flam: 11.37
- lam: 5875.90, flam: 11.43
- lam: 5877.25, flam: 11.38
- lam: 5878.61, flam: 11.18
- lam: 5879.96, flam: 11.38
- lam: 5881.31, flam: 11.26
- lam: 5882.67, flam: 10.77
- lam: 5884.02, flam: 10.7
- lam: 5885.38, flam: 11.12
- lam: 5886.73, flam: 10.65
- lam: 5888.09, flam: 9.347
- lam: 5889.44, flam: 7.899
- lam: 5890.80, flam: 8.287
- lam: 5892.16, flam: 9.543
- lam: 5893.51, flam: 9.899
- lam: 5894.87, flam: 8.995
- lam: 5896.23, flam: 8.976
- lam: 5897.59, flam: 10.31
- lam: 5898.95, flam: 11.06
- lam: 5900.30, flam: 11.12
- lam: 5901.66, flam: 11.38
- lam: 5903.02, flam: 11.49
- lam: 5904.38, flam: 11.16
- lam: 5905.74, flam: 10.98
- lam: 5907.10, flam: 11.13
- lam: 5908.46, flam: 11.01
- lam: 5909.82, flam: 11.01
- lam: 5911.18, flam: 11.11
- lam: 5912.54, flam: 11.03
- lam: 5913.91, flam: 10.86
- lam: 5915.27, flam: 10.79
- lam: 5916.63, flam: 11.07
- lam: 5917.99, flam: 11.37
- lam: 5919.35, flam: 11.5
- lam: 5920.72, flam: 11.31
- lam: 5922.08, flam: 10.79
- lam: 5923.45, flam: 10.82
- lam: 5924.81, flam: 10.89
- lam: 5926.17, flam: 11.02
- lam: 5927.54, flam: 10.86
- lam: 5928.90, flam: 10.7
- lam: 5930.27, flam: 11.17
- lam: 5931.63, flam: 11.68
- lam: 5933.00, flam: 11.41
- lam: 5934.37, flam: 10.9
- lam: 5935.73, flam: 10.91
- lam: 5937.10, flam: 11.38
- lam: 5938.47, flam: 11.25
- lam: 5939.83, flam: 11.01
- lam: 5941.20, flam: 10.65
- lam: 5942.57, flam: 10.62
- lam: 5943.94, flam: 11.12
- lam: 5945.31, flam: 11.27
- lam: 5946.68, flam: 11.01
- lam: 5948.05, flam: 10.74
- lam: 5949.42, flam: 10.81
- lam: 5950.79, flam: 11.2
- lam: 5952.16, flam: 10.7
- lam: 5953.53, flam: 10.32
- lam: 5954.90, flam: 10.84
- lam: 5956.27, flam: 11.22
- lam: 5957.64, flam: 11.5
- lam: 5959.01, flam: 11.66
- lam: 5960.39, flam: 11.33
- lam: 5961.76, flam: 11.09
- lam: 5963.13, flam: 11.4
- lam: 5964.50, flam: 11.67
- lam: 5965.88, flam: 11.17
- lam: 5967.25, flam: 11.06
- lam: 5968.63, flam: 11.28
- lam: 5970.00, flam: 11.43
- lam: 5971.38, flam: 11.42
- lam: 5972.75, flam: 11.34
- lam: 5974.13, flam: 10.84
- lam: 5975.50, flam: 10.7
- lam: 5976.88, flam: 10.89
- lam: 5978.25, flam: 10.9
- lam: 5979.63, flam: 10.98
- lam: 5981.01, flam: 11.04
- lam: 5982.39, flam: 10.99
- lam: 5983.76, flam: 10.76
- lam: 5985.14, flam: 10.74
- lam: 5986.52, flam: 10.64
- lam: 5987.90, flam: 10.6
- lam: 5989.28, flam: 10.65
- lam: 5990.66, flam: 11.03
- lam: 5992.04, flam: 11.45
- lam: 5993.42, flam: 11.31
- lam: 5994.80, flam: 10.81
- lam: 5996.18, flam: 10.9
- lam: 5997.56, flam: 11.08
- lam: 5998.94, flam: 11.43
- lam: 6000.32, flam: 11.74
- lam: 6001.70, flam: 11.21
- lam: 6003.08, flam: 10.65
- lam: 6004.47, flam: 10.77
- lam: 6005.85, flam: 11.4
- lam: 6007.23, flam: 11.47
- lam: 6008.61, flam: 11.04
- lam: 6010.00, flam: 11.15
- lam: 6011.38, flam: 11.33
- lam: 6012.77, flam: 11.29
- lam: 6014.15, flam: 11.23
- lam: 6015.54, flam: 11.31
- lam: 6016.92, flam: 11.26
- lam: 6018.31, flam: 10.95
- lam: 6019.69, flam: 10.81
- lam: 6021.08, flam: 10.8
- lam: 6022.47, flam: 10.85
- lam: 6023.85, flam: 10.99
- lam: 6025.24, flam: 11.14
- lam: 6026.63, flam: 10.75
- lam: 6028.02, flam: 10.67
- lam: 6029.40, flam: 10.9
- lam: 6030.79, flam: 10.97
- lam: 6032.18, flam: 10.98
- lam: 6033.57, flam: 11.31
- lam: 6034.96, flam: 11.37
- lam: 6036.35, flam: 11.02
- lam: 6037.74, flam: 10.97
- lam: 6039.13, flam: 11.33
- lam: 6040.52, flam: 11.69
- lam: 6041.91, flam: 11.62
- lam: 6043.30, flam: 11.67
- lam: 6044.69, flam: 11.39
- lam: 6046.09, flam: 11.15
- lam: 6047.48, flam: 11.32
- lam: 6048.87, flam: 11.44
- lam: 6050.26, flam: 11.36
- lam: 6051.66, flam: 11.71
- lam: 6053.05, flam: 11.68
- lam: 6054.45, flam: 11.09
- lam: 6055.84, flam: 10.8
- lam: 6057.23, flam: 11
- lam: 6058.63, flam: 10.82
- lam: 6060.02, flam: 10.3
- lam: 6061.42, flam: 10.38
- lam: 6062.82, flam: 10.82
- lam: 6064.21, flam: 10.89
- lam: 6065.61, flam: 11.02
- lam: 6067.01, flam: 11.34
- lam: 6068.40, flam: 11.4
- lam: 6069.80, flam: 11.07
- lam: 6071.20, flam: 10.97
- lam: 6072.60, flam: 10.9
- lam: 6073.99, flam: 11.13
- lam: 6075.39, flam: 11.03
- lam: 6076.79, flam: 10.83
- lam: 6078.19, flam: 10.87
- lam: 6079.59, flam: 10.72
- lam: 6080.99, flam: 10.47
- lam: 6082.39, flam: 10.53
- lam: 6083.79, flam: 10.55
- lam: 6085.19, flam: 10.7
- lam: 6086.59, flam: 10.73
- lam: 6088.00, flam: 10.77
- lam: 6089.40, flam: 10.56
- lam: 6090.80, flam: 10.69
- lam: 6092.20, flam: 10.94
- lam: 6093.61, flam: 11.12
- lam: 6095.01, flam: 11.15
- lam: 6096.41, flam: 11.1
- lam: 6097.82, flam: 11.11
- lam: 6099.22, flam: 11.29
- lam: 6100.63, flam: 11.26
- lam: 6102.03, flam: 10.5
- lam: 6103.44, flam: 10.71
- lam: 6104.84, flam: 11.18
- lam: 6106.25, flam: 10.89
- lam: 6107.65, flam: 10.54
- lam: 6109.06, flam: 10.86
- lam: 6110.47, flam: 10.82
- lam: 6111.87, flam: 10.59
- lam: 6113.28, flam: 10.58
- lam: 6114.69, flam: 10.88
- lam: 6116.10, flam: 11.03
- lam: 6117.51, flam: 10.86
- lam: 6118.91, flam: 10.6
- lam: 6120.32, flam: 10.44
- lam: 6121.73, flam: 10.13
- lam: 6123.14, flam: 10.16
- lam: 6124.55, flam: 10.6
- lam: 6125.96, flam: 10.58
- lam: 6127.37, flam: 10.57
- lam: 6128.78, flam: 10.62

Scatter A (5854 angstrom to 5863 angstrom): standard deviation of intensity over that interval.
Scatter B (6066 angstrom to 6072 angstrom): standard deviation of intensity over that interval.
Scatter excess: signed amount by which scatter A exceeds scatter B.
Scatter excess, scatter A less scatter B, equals 0.17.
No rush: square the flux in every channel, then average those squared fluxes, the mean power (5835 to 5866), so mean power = 130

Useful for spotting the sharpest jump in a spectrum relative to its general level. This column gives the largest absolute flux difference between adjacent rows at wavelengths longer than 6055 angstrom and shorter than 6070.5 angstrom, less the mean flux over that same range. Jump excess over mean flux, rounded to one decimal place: -10.4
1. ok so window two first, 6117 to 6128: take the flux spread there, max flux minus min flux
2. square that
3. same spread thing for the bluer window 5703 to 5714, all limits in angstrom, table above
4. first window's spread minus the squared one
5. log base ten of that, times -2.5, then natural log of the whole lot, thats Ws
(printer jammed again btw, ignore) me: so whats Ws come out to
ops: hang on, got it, -1.2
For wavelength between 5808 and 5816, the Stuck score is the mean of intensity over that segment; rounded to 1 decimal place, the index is 12.1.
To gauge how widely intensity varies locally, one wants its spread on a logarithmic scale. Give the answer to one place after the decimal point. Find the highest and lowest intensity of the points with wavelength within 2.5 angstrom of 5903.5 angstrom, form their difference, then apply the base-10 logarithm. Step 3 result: -0.3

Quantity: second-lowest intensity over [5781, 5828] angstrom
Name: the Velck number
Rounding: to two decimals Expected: 10.61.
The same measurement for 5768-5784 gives 10.90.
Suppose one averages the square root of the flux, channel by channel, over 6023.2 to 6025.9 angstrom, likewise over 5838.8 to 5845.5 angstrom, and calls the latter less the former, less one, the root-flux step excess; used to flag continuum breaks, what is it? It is -0.92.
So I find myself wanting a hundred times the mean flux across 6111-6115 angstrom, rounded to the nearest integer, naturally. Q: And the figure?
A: 1068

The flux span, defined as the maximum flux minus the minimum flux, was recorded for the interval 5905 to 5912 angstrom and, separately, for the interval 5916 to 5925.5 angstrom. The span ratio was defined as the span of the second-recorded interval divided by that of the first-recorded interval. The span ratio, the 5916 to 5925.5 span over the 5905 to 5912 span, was 4.7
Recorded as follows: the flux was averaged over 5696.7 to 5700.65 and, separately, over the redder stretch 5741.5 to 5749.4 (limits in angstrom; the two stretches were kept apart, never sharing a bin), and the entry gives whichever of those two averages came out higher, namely 11.8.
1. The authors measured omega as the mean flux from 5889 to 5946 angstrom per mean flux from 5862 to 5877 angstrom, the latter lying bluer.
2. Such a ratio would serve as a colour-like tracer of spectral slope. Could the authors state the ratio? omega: 0.95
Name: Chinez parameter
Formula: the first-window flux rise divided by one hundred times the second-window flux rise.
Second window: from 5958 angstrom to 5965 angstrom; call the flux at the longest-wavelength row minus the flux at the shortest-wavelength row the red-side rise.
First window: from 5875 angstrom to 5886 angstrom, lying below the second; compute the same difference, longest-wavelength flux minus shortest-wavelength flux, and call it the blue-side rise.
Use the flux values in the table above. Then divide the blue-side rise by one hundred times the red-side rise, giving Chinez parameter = -0.31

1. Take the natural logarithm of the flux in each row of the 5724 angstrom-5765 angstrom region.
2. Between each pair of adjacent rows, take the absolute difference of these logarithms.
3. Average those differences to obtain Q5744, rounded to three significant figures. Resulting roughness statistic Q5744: 0.0182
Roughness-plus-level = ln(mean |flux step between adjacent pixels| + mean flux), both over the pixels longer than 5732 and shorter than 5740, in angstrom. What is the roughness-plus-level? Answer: 2.43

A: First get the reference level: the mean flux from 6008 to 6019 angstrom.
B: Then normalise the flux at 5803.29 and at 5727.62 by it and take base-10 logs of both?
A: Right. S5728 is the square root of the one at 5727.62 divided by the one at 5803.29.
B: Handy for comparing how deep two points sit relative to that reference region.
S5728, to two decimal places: 0.53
